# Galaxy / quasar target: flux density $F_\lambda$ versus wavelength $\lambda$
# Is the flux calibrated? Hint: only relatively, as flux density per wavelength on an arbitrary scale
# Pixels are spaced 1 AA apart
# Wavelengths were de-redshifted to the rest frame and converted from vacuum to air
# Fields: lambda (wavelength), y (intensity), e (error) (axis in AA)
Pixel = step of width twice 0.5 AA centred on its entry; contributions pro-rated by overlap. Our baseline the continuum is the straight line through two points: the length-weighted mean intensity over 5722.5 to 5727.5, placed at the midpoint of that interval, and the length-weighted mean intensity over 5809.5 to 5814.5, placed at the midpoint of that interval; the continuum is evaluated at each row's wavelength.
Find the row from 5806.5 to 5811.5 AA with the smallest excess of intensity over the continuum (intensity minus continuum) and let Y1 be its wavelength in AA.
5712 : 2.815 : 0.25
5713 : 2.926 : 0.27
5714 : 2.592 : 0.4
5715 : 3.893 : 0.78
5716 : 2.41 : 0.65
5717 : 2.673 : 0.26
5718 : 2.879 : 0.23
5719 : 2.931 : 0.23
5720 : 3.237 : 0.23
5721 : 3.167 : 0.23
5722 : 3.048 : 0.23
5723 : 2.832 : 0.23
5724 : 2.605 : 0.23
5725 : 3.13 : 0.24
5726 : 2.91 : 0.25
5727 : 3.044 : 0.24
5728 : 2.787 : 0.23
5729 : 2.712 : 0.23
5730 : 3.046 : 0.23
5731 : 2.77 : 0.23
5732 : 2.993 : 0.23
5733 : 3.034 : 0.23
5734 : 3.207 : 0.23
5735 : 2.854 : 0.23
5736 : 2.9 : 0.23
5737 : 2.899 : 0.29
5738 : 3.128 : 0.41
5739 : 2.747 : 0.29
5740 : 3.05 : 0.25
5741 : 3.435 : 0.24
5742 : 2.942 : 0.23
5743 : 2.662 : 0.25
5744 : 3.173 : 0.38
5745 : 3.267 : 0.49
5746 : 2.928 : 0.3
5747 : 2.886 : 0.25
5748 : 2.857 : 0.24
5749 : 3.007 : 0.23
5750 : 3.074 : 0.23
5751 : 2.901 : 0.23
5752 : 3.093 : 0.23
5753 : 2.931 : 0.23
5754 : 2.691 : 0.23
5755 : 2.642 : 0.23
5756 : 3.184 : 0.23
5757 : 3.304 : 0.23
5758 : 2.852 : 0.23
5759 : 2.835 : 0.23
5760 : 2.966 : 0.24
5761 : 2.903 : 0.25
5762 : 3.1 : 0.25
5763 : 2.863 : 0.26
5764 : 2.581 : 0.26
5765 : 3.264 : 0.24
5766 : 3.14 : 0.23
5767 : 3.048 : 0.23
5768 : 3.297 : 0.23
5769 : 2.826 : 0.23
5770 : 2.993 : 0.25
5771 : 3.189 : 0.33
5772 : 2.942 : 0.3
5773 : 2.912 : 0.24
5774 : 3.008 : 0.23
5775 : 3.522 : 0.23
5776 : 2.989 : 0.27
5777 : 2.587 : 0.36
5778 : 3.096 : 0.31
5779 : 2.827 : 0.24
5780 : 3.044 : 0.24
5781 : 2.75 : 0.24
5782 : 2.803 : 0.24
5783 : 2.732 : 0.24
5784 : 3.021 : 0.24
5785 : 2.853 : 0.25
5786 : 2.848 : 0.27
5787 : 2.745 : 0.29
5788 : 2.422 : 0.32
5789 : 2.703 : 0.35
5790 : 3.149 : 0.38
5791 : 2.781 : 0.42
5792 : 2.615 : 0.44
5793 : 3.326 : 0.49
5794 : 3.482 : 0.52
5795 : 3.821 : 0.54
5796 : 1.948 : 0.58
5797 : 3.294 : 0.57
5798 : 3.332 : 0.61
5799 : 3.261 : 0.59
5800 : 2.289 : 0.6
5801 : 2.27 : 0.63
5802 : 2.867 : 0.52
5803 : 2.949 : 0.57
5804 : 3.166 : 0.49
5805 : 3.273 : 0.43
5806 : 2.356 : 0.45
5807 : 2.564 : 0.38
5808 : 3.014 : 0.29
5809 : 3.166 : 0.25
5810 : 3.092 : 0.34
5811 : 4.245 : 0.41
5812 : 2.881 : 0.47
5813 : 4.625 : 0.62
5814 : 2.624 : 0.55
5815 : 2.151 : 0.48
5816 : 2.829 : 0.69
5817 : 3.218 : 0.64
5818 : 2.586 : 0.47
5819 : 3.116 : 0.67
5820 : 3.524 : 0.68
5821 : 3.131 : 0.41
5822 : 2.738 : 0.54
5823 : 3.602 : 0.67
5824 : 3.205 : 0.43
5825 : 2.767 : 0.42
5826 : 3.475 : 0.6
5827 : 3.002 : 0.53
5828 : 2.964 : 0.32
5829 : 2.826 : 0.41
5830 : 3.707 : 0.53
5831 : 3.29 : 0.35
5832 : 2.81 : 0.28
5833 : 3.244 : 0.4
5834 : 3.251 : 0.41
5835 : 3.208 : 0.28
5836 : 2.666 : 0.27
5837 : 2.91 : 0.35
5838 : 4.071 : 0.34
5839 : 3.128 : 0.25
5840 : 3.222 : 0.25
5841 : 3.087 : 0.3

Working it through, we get 5807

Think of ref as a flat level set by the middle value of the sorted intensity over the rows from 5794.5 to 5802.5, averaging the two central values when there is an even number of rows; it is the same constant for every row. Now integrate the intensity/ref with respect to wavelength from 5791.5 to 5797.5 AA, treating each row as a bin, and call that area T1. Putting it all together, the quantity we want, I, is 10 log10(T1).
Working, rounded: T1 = 6.03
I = 7.81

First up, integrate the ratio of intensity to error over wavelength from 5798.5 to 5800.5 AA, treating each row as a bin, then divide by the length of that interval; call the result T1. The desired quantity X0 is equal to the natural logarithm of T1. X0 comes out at 1.5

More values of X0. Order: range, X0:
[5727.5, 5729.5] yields 2.5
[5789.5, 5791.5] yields 2.0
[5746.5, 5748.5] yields 2.5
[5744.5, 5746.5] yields 2.1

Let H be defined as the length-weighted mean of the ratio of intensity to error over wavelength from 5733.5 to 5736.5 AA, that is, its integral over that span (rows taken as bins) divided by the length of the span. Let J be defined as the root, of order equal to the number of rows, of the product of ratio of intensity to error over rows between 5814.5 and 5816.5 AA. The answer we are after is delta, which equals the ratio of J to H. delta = 0.33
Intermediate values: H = 13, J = 4.29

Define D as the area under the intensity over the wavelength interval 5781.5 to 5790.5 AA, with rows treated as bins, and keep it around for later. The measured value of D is 25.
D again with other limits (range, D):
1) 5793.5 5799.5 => 19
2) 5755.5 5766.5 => 33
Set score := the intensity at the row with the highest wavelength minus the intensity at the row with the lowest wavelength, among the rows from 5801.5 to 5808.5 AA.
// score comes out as 0.15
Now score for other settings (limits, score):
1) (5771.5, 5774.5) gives 0.07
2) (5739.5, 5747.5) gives -0.16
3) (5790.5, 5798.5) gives 0.55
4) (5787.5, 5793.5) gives 0.90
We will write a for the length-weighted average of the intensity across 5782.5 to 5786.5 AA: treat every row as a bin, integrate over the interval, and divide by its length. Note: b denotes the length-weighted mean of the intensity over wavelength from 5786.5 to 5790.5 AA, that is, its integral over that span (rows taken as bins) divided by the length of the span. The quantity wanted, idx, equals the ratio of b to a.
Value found 0.96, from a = 2.9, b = 2.75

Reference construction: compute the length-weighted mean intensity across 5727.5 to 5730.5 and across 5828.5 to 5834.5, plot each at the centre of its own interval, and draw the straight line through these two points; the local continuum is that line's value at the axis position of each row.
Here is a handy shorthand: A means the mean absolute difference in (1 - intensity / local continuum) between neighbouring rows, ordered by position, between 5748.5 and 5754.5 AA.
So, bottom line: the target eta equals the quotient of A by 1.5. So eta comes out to 0.04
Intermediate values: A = 0.057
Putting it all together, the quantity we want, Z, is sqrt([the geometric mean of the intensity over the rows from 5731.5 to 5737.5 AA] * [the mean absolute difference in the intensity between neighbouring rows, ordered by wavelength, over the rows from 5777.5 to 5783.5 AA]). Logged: 0.73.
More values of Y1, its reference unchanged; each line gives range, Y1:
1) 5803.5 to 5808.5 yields 5806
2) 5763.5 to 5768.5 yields 5764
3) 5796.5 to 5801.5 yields 5801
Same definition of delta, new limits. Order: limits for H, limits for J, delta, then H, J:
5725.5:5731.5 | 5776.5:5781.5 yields 0.85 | 12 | 10.42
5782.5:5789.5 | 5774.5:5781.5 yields 1.10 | 10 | 11.10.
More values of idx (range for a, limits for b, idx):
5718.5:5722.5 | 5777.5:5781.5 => 0.95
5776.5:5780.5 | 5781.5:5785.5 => 0.99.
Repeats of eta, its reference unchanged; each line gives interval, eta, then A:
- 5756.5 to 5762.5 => 0.04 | 0.059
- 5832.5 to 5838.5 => 0.08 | 0.124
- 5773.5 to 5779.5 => 0.10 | 0.148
